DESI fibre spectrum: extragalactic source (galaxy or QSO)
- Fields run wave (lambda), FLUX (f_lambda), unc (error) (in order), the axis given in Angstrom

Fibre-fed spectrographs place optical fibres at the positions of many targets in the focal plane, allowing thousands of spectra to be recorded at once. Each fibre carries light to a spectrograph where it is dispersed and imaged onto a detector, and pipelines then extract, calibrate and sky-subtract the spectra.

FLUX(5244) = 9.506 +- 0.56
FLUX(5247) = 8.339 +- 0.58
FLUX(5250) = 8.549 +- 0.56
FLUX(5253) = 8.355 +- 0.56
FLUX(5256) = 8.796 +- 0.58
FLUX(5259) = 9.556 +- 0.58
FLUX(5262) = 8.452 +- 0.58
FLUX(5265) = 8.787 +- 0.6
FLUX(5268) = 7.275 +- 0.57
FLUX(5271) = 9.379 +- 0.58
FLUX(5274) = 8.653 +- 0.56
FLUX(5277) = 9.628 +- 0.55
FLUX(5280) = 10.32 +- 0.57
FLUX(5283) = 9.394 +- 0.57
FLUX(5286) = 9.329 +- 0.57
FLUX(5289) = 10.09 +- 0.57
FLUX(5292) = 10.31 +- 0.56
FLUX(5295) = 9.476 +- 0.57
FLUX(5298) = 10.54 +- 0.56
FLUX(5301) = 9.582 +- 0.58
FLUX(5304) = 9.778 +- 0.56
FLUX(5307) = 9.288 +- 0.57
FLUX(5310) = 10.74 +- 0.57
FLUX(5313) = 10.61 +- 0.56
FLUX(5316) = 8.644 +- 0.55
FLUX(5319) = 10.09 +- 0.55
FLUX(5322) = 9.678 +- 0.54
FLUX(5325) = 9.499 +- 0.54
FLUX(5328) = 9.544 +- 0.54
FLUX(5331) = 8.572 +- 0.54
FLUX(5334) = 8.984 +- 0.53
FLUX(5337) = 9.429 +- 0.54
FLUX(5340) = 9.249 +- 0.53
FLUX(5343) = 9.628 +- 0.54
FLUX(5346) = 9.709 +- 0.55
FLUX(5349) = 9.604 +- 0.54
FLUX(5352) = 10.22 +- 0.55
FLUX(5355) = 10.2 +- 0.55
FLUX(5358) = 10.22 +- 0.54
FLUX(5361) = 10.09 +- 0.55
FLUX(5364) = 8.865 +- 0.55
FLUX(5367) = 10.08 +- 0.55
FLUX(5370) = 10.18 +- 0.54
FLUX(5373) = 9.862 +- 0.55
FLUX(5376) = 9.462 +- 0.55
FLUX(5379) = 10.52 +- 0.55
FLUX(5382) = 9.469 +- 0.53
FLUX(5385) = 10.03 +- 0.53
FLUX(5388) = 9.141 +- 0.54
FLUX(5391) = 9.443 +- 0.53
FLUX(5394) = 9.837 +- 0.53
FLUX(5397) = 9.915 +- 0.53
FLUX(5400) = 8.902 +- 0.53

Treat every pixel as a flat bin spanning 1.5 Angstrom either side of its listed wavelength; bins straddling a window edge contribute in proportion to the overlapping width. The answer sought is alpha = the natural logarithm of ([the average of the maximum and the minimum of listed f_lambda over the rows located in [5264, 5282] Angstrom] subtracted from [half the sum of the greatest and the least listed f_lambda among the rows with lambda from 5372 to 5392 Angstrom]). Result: 0.0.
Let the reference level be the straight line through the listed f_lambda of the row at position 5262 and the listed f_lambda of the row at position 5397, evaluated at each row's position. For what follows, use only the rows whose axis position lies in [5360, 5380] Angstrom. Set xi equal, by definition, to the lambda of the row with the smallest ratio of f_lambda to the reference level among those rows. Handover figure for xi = 5364 Angstrom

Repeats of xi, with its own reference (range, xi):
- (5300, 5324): 5316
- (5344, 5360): 5349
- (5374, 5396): 5388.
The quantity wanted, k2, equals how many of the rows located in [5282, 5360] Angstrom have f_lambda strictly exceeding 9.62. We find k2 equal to 13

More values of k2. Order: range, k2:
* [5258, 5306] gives 6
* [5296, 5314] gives 4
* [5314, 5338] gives 2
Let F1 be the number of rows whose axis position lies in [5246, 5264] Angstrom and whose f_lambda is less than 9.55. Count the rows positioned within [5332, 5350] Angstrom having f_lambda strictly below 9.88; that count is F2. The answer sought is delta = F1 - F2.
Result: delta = -1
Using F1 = 5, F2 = 6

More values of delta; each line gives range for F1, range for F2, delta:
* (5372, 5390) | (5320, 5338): -3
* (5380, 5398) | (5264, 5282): -2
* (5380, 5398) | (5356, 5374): 1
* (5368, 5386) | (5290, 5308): -2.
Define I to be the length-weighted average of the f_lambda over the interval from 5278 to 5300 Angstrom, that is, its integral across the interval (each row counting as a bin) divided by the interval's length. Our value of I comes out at 9.9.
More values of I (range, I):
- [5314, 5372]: 9.6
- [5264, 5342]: 9.5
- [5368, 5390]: 9.8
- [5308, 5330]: 9.8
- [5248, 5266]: 8.7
